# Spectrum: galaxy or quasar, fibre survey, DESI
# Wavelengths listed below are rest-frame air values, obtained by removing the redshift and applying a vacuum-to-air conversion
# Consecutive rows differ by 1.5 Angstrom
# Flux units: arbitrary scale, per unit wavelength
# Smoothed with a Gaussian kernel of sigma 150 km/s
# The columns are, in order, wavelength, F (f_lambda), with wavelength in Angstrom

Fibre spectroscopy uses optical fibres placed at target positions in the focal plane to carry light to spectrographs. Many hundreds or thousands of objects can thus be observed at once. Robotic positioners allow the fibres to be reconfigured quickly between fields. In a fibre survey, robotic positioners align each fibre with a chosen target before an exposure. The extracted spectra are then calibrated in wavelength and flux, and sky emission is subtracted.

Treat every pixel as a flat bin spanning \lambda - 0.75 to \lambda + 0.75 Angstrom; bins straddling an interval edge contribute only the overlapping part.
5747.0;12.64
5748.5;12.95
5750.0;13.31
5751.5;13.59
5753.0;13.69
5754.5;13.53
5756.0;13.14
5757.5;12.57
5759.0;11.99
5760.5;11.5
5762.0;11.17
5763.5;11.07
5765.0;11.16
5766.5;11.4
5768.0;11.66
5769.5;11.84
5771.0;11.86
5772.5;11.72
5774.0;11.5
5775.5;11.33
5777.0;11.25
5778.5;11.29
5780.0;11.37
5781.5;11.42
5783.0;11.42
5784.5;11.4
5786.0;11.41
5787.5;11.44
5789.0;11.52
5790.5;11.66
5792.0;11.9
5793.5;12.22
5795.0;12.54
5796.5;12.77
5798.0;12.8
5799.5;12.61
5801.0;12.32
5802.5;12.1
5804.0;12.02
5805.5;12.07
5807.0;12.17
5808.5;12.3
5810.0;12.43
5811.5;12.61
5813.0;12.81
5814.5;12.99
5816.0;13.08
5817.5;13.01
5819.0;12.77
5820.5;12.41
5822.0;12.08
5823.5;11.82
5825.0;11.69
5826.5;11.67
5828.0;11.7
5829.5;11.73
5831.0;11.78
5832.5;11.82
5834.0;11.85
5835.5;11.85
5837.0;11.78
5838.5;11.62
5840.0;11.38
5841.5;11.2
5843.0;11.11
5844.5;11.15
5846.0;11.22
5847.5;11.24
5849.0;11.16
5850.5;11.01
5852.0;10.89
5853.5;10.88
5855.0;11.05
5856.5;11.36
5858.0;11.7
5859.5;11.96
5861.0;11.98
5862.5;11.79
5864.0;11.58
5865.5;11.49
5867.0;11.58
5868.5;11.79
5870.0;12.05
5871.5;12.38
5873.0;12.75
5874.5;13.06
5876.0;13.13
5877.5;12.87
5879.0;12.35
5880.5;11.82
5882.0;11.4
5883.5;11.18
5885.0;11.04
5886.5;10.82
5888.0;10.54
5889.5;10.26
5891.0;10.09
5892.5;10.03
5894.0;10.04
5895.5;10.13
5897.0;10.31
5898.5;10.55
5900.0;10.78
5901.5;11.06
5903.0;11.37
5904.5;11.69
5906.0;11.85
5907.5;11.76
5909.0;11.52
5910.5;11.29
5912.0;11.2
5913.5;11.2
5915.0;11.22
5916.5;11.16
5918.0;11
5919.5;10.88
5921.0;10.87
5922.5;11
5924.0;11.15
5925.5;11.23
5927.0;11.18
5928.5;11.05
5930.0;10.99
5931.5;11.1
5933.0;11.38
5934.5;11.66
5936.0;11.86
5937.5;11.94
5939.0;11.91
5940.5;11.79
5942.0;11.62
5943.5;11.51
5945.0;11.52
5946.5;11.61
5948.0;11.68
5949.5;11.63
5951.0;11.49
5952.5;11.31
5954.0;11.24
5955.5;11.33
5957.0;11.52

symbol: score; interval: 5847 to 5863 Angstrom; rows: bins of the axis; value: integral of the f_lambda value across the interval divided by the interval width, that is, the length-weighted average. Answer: 11.4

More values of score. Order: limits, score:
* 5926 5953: 11.5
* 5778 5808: 11.9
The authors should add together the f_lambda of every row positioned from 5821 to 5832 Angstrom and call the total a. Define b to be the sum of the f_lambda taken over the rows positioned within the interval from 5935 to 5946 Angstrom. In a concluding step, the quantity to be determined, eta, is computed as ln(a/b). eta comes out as 0.00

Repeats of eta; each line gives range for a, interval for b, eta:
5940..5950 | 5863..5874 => -0.03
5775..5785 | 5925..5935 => 0.01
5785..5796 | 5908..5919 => 0.05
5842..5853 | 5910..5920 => 0.00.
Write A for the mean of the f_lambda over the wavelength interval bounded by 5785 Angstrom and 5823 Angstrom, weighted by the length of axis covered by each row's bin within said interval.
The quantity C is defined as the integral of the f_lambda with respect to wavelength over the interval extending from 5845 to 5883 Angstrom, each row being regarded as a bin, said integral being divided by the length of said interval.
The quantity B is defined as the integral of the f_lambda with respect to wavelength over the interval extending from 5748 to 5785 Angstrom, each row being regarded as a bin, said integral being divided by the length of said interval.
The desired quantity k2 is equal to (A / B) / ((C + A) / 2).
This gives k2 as 0.085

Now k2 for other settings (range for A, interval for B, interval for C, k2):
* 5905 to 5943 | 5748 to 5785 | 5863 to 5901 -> 0.084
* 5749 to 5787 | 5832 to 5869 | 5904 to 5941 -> 0.089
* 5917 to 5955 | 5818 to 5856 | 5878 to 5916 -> 0.088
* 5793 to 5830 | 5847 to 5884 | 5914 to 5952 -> 0.088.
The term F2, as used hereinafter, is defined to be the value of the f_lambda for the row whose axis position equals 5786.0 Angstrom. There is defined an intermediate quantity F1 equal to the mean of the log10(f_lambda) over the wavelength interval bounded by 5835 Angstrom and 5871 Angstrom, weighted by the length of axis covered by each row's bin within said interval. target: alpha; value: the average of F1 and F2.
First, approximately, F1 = 1.06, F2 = 11.41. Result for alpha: 6.23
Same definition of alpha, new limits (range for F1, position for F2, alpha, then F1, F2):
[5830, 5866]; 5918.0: 6.03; 1.06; 11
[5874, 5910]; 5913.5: 6.12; 1.05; 11.2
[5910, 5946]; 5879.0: 6.70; 1.05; 12.35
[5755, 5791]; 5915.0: 6.14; 1.06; 11.22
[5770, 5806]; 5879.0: 6.71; 1.07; 12.35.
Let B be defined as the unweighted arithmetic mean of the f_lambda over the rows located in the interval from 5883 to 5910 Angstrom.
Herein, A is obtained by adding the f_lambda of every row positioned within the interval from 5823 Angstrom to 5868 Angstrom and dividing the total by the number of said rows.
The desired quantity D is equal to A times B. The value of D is 125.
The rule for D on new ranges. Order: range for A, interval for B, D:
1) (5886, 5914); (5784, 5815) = 133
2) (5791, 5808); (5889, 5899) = 126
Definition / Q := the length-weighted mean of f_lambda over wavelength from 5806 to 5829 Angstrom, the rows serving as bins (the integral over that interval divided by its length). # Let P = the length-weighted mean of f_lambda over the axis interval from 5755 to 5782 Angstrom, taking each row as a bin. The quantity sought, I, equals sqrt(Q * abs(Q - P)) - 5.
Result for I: -2.0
